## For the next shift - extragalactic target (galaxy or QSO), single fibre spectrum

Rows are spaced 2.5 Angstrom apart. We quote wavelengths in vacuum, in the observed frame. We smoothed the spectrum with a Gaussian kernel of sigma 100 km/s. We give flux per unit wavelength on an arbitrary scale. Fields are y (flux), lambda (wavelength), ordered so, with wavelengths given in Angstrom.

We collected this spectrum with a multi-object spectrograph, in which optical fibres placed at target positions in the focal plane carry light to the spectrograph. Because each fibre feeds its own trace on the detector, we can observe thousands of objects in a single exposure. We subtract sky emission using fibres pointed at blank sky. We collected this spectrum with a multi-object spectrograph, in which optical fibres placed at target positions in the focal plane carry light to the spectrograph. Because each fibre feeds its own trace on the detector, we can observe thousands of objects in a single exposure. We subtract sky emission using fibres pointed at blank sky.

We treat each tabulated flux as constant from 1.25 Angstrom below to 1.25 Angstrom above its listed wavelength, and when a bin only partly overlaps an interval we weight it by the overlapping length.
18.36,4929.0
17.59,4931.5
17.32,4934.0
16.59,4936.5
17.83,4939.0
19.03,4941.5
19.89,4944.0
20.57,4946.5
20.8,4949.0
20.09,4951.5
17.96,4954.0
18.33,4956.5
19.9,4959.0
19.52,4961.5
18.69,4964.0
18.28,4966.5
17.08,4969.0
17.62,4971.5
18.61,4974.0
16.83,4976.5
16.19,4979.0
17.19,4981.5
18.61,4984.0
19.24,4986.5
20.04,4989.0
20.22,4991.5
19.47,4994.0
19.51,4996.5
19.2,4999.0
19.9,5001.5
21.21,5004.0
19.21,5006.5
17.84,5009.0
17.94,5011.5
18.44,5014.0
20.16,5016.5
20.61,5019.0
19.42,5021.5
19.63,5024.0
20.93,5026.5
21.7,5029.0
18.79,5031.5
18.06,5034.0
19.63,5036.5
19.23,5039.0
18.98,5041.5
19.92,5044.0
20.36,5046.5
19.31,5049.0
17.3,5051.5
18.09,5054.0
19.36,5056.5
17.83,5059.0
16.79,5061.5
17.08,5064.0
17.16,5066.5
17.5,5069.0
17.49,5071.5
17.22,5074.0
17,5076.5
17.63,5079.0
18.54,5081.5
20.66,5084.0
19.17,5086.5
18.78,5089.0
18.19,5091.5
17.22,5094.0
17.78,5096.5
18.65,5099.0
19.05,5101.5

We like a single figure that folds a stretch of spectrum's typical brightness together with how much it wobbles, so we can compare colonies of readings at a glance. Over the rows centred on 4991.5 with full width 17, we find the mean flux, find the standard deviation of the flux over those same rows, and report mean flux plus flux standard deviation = 20.0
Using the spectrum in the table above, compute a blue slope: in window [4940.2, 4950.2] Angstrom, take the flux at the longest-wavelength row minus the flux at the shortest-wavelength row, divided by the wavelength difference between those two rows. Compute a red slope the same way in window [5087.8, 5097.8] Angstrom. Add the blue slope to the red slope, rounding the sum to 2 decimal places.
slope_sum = 0.10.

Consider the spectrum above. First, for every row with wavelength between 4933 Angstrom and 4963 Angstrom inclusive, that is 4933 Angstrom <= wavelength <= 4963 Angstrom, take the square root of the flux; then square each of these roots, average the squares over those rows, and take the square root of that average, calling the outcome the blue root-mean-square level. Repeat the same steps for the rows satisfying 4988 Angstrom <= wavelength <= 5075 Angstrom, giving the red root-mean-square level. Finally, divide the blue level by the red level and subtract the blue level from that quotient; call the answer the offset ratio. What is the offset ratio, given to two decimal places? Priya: -3.36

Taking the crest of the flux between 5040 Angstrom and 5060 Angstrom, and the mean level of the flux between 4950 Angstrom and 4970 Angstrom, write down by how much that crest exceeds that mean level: 2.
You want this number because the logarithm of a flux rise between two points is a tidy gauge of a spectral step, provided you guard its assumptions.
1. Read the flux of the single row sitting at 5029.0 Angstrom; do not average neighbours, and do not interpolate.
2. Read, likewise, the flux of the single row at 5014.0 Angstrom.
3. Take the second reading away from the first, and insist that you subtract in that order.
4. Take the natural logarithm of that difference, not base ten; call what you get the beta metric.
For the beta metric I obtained 1.2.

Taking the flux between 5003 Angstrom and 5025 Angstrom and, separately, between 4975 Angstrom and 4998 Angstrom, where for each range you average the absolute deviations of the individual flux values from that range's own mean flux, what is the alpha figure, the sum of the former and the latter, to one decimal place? 2.1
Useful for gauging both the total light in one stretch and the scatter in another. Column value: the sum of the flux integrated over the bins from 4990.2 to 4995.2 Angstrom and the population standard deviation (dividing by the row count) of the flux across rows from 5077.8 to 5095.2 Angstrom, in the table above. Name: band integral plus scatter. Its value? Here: 100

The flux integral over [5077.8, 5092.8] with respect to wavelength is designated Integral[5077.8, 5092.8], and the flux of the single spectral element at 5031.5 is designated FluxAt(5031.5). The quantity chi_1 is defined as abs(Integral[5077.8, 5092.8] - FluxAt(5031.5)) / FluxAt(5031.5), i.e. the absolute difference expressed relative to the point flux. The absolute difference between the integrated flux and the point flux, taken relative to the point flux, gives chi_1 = 14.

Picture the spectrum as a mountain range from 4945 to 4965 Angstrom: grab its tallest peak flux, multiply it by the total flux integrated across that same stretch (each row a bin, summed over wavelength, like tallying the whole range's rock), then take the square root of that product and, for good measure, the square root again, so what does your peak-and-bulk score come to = 9.49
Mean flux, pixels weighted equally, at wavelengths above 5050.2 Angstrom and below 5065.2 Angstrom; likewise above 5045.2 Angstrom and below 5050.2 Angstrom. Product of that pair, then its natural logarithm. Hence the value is 5.86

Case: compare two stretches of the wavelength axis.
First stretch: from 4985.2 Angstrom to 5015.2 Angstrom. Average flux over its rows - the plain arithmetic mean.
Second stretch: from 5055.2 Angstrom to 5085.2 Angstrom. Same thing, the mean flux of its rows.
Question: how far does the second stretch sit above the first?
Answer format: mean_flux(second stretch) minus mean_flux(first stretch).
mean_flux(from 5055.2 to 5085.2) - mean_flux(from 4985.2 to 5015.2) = -1.5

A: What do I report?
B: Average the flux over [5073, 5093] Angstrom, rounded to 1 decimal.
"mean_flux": 18.4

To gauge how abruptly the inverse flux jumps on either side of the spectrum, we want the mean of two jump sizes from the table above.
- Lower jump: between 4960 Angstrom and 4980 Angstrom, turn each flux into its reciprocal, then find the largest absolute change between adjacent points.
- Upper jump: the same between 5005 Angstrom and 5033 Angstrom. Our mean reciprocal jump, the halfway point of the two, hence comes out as 0.0064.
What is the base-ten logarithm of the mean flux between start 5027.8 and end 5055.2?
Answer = 1.28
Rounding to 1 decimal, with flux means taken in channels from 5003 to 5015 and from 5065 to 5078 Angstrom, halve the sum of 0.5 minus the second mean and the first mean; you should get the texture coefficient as 1.1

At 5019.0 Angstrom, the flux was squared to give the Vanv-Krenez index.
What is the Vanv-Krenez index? 425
